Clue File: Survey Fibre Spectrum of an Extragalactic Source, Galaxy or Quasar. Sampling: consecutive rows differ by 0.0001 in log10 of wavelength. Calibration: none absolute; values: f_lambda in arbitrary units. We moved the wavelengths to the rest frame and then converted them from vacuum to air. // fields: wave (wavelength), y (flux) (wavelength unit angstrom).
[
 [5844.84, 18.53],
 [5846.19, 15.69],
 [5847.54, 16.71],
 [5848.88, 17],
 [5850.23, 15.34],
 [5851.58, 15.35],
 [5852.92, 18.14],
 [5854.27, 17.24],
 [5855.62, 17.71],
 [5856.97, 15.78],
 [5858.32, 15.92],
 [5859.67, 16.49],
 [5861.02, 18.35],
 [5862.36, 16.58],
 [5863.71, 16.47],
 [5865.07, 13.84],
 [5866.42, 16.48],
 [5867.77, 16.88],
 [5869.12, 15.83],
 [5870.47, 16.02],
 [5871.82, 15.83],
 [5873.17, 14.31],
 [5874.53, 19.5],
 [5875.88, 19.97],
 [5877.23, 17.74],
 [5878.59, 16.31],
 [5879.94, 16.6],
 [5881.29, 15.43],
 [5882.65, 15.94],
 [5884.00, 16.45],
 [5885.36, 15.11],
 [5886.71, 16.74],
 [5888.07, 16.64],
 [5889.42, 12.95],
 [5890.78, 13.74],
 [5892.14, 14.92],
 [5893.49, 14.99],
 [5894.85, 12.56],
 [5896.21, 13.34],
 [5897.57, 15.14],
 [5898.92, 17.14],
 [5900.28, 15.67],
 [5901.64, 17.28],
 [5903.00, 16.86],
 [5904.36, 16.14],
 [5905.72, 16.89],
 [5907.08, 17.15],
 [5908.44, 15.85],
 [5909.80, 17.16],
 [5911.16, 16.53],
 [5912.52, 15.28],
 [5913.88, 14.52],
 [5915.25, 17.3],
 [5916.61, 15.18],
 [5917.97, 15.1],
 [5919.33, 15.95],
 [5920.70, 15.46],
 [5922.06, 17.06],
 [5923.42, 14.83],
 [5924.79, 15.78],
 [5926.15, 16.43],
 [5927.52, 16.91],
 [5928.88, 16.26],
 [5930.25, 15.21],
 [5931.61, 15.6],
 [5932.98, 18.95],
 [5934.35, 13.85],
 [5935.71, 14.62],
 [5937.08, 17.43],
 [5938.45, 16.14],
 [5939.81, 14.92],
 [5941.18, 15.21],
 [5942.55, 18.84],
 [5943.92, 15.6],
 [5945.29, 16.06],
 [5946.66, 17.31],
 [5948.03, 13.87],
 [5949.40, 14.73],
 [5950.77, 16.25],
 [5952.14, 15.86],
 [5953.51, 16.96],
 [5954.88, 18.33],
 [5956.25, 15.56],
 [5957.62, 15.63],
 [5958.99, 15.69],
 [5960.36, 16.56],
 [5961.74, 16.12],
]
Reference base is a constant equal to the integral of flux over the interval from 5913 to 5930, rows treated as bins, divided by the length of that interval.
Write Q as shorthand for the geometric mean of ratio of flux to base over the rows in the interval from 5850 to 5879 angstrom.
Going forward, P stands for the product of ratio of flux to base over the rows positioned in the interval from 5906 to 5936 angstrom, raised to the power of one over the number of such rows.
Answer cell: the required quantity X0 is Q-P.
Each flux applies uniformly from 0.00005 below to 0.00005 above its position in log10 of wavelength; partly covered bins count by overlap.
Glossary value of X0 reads 0.042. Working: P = 1.00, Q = 1.045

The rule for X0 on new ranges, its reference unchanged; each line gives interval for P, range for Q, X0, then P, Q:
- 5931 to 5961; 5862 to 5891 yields 0.003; 1.01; 1.013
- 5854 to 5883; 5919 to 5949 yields -0.037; 1.04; 1.006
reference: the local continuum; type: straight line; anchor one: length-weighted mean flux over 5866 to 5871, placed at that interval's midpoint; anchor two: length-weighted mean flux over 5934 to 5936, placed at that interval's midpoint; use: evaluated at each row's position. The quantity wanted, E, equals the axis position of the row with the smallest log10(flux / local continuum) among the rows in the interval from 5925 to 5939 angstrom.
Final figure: 5934.35 angstrom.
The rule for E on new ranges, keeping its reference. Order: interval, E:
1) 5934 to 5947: 5934.35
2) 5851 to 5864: 5851.58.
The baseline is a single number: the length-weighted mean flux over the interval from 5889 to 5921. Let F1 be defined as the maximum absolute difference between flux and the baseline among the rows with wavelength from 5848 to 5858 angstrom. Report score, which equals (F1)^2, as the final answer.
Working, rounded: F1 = 2.6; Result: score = 7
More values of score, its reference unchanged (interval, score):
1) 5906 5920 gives 3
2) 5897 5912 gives 3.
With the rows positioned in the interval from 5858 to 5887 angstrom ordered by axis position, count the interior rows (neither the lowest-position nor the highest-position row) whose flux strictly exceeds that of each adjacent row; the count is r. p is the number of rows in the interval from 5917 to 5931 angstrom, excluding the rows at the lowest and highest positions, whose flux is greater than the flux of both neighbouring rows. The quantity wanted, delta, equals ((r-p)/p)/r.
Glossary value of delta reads 0.17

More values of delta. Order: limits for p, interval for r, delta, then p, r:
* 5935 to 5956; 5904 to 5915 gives -0.25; 4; 2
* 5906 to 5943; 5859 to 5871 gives -0.36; 7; 2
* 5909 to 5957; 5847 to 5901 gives 0.02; 10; 12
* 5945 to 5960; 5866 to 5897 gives 0.19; 3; 7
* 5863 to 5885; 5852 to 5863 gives -0.25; 4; 2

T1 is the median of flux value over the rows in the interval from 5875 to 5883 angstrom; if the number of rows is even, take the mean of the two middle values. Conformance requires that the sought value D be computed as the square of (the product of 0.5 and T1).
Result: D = 67.7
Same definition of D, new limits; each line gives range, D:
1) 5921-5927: 64.8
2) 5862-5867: 67.9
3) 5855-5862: 68.0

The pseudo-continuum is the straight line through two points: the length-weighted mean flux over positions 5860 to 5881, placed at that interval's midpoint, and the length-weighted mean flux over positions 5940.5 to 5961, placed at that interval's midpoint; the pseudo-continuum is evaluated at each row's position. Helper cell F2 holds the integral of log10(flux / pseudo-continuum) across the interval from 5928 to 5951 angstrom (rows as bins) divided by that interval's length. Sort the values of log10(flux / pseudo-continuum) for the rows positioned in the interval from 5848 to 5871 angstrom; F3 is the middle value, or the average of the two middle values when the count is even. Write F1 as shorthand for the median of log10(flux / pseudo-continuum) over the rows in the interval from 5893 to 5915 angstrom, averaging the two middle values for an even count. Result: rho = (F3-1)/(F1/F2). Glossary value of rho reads -0.8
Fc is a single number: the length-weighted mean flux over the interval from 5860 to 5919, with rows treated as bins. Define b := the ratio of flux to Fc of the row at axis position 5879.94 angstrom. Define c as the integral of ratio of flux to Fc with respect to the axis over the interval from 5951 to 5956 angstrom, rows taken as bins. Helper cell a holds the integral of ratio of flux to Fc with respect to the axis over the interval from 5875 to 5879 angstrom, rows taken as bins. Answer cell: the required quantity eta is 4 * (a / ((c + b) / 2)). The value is 5.8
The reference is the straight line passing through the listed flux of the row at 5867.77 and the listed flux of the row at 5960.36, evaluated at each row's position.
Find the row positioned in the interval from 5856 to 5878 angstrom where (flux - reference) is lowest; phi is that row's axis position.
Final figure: 5865.07 angstrom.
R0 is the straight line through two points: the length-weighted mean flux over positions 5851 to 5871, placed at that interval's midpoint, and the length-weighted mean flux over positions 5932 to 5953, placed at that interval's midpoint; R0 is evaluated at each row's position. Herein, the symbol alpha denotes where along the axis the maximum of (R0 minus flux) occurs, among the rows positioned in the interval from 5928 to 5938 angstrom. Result 5934.35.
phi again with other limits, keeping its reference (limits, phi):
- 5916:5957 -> 5934.35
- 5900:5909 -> 5900.28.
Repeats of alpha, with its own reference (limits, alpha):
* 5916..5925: 5923.42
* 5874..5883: 5881.29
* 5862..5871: 5865.07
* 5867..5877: 5873.17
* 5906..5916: 5913.88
